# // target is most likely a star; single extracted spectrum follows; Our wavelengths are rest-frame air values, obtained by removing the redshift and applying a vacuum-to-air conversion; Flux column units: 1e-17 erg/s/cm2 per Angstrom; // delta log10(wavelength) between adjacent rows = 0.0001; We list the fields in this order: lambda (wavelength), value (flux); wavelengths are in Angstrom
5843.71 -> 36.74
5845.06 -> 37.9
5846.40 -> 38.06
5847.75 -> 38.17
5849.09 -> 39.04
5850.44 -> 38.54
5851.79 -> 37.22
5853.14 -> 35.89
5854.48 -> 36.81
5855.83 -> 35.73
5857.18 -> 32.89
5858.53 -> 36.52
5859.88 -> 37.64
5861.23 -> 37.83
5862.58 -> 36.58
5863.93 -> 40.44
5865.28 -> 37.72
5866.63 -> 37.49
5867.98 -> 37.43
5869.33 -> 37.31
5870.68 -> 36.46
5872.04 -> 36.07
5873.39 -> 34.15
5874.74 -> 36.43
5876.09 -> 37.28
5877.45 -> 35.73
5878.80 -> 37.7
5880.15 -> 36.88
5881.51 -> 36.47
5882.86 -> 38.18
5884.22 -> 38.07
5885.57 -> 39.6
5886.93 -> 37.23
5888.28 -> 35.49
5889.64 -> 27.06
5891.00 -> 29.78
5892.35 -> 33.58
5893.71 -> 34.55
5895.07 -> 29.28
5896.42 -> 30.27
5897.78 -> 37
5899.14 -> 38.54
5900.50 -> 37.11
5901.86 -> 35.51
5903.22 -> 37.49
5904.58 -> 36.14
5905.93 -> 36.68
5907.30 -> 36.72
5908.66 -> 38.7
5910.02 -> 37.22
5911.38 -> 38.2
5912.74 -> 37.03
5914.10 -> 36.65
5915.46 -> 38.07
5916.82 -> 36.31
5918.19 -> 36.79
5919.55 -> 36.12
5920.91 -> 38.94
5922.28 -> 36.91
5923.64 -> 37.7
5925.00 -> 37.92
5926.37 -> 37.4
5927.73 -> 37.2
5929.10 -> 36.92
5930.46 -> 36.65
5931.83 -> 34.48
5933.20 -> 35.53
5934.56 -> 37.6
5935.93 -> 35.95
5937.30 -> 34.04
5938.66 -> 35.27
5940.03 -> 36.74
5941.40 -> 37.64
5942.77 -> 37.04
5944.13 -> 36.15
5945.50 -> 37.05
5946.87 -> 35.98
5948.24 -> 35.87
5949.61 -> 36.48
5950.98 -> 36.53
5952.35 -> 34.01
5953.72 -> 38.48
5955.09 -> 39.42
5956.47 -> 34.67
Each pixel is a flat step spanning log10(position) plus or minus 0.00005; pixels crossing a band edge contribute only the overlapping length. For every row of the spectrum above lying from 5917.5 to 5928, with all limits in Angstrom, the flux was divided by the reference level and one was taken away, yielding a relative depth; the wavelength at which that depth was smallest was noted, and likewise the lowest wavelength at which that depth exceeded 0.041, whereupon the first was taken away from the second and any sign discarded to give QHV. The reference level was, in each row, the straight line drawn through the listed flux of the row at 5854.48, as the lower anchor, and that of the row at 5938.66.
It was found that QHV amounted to 1.4 Angstrom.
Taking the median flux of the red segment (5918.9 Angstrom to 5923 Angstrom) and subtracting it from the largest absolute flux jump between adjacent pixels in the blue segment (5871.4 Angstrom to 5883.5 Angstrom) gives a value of -35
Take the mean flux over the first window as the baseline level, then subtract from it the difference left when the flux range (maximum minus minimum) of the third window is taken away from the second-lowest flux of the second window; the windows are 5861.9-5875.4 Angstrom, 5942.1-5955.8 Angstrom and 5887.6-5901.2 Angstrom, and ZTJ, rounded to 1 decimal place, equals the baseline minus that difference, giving 12.6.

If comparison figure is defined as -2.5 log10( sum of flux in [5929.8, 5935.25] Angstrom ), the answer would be -5.40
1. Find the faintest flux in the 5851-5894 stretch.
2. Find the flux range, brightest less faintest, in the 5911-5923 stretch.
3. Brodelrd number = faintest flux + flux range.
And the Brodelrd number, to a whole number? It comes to 30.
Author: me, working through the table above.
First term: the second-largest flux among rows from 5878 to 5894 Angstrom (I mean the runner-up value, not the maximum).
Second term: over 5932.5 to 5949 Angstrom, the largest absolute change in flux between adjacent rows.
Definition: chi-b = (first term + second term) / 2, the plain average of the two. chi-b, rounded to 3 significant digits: 20.1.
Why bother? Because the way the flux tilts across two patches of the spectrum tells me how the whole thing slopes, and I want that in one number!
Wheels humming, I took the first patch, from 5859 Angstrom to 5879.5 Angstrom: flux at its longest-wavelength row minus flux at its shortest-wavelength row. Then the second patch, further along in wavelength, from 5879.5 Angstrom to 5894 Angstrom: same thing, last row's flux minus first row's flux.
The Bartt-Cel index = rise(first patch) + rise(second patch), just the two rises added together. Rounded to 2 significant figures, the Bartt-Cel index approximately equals -2.3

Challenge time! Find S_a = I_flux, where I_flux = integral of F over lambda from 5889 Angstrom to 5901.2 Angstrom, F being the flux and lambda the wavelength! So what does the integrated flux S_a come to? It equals 403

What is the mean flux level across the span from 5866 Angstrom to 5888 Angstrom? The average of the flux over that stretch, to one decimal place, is 37.0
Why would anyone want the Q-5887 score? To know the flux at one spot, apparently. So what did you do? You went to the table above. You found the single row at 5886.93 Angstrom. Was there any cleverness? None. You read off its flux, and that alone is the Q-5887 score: 37.23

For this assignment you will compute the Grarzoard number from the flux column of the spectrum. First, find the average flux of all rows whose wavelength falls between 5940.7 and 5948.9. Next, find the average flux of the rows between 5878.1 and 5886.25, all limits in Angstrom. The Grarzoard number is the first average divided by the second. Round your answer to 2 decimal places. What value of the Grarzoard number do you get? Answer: 0.97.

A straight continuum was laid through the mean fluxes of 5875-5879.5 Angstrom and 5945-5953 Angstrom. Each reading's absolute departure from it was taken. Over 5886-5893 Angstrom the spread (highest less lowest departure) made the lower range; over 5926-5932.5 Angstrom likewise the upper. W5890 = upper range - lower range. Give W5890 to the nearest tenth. -7.9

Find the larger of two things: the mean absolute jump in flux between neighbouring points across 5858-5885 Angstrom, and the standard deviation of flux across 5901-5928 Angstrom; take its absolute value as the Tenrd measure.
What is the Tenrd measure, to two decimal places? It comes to 1.18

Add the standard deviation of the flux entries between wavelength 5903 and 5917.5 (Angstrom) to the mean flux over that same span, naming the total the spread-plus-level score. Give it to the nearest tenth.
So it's 38.0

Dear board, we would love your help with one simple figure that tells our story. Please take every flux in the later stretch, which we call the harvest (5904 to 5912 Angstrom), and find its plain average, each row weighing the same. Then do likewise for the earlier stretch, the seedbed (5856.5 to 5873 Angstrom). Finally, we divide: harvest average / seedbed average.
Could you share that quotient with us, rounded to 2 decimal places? 1.01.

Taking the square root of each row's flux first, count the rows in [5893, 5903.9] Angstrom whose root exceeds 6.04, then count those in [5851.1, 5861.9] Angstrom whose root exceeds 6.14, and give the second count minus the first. -3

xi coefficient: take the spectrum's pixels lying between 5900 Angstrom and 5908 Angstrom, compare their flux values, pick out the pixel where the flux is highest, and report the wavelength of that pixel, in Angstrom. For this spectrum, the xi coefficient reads 5903.22 Angstrom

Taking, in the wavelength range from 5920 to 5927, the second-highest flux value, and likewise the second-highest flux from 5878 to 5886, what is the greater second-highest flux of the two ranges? 38.2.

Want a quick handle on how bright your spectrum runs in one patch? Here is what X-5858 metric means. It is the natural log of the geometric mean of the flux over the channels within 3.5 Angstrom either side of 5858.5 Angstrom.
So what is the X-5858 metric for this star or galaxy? 3.586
